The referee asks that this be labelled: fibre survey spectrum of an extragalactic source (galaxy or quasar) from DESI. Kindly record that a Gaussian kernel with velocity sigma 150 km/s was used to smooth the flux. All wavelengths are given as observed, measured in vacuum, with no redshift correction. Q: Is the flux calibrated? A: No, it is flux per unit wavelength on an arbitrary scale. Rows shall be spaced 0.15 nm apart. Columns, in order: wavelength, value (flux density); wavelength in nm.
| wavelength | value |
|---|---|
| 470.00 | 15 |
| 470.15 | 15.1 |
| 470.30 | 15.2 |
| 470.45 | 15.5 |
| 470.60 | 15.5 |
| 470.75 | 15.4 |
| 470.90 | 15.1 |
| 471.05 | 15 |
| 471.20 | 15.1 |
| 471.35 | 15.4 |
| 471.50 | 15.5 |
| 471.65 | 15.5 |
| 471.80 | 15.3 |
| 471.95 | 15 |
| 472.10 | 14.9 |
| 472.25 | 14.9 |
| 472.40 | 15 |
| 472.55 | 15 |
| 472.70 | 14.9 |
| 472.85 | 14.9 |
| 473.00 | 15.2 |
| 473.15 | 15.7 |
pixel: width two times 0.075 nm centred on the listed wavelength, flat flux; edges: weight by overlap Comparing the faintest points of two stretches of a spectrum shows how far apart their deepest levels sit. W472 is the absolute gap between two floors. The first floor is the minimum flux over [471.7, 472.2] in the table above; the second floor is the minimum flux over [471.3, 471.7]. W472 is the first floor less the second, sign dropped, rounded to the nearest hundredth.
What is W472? 0.50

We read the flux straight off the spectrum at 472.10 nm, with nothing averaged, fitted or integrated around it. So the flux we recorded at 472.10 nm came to 14.9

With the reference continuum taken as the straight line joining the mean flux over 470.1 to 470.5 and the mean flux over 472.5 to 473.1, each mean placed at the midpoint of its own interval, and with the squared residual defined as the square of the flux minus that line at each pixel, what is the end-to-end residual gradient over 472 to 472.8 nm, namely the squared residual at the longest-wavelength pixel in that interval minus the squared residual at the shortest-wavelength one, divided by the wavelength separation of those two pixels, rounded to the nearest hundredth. -0.03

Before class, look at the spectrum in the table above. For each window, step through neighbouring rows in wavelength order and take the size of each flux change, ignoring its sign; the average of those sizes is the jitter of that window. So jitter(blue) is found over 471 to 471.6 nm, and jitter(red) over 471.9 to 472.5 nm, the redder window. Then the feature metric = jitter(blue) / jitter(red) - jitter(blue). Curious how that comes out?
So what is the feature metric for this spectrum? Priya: 2.3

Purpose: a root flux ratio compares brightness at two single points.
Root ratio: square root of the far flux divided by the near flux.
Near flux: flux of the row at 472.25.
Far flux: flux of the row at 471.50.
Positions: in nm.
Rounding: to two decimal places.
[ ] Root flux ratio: 1.02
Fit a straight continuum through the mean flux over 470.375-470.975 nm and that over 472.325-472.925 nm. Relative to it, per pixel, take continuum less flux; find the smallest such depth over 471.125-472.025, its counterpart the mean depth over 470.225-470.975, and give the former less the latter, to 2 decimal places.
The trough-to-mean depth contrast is -0.39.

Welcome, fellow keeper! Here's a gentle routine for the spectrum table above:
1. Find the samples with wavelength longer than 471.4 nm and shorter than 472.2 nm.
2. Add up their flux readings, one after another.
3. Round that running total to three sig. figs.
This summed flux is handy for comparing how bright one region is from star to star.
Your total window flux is 76.2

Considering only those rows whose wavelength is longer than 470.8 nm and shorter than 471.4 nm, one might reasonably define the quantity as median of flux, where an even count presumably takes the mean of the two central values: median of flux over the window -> 15.1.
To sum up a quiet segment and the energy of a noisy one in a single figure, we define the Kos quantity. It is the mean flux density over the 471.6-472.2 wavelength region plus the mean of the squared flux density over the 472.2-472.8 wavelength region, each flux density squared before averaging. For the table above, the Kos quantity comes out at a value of 239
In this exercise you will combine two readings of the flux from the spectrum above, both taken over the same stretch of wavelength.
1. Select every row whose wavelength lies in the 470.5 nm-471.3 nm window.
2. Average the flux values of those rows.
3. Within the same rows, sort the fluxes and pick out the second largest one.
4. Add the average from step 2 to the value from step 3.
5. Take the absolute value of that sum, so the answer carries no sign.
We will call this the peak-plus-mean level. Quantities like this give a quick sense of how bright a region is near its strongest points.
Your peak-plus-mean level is 30.6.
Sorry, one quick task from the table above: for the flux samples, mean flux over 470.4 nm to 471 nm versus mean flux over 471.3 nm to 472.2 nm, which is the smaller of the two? 15.3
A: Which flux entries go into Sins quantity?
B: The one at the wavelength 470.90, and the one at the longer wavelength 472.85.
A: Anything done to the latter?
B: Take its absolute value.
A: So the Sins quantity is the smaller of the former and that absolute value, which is 14.9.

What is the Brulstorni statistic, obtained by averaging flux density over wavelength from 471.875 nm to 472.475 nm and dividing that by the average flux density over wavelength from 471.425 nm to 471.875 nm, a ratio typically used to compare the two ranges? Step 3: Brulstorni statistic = 0.97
